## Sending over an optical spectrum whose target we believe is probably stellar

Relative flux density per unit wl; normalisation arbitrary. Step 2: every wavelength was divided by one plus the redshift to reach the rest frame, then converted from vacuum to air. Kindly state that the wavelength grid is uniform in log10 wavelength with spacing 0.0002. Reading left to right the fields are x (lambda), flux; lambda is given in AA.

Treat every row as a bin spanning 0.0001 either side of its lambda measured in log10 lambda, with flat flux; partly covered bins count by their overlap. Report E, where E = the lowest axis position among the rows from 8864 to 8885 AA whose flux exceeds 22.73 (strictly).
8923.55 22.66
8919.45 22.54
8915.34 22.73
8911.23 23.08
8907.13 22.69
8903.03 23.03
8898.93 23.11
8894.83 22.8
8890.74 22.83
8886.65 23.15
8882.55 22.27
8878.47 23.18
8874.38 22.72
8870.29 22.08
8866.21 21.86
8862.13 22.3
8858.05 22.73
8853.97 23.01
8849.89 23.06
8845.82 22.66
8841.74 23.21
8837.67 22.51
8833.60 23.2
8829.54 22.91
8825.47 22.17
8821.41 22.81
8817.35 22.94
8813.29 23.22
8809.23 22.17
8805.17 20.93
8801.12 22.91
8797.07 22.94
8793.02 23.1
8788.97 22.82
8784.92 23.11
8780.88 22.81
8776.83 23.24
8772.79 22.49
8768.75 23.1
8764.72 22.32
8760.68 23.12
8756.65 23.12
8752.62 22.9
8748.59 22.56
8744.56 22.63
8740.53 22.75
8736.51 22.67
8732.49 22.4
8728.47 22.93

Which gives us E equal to 8878.47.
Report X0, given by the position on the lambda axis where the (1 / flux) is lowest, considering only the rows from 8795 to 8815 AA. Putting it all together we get 8813.29 AA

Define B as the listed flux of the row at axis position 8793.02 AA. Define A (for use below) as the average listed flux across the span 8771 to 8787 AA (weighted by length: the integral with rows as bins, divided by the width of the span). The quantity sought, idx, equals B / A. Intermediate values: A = 22.9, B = 23.1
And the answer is 1.01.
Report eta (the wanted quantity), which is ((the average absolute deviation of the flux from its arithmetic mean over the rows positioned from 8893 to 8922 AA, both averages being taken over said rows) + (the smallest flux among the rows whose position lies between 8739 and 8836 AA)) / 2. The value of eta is 10.6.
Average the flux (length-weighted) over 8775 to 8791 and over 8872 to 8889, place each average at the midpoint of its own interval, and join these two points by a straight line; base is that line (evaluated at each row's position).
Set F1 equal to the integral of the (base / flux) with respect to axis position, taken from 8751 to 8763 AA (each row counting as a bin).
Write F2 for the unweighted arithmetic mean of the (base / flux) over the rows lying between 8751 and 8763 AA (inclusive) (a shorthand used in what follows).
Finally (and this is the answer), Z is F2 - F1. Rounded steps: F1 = 12.00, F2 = 1.00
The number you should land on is -11.0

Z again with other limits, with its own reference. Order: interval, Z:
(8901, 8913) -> -10.9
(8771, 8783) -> -11.1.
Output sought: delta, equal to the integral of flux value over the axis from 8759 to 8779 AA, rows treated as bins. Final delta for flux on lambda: 457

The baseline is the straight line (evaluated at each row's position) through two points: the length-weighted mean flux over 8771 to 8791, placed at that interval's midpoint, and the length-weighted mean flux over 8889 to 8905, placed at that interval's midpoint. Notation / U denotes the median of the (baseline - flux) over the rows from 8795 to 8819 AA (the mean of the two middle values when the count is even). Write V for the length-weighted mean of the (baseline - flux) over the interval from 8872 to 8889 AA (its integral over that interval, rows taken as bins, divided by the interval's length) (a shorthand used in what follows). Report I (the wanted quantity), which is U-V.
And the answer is -0.14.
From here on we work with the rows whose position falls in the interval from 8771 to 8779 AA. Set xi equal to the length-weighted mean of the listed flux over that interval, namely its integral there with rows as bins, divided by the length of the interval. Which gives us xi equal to 22.86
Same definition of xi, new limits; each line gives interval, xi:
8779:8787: 22.97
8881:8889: 22.73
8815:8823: 22.90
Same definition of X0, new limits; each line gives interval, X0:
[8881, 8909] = 8886.65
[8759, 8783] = 8776.83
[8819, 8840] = 8833.60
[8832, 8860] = 8841.74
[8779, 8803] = 8784.92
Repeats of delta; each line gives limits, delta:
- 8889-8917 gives 641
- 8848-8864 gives 364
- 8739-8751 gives 272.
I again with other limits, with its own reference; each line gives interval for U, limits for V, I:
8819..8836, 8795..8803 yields 0.08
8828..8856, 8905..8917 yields -0.20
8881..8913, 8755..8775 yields -0.04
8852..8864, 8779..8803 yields 0.25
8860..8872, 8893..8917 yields 0.81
